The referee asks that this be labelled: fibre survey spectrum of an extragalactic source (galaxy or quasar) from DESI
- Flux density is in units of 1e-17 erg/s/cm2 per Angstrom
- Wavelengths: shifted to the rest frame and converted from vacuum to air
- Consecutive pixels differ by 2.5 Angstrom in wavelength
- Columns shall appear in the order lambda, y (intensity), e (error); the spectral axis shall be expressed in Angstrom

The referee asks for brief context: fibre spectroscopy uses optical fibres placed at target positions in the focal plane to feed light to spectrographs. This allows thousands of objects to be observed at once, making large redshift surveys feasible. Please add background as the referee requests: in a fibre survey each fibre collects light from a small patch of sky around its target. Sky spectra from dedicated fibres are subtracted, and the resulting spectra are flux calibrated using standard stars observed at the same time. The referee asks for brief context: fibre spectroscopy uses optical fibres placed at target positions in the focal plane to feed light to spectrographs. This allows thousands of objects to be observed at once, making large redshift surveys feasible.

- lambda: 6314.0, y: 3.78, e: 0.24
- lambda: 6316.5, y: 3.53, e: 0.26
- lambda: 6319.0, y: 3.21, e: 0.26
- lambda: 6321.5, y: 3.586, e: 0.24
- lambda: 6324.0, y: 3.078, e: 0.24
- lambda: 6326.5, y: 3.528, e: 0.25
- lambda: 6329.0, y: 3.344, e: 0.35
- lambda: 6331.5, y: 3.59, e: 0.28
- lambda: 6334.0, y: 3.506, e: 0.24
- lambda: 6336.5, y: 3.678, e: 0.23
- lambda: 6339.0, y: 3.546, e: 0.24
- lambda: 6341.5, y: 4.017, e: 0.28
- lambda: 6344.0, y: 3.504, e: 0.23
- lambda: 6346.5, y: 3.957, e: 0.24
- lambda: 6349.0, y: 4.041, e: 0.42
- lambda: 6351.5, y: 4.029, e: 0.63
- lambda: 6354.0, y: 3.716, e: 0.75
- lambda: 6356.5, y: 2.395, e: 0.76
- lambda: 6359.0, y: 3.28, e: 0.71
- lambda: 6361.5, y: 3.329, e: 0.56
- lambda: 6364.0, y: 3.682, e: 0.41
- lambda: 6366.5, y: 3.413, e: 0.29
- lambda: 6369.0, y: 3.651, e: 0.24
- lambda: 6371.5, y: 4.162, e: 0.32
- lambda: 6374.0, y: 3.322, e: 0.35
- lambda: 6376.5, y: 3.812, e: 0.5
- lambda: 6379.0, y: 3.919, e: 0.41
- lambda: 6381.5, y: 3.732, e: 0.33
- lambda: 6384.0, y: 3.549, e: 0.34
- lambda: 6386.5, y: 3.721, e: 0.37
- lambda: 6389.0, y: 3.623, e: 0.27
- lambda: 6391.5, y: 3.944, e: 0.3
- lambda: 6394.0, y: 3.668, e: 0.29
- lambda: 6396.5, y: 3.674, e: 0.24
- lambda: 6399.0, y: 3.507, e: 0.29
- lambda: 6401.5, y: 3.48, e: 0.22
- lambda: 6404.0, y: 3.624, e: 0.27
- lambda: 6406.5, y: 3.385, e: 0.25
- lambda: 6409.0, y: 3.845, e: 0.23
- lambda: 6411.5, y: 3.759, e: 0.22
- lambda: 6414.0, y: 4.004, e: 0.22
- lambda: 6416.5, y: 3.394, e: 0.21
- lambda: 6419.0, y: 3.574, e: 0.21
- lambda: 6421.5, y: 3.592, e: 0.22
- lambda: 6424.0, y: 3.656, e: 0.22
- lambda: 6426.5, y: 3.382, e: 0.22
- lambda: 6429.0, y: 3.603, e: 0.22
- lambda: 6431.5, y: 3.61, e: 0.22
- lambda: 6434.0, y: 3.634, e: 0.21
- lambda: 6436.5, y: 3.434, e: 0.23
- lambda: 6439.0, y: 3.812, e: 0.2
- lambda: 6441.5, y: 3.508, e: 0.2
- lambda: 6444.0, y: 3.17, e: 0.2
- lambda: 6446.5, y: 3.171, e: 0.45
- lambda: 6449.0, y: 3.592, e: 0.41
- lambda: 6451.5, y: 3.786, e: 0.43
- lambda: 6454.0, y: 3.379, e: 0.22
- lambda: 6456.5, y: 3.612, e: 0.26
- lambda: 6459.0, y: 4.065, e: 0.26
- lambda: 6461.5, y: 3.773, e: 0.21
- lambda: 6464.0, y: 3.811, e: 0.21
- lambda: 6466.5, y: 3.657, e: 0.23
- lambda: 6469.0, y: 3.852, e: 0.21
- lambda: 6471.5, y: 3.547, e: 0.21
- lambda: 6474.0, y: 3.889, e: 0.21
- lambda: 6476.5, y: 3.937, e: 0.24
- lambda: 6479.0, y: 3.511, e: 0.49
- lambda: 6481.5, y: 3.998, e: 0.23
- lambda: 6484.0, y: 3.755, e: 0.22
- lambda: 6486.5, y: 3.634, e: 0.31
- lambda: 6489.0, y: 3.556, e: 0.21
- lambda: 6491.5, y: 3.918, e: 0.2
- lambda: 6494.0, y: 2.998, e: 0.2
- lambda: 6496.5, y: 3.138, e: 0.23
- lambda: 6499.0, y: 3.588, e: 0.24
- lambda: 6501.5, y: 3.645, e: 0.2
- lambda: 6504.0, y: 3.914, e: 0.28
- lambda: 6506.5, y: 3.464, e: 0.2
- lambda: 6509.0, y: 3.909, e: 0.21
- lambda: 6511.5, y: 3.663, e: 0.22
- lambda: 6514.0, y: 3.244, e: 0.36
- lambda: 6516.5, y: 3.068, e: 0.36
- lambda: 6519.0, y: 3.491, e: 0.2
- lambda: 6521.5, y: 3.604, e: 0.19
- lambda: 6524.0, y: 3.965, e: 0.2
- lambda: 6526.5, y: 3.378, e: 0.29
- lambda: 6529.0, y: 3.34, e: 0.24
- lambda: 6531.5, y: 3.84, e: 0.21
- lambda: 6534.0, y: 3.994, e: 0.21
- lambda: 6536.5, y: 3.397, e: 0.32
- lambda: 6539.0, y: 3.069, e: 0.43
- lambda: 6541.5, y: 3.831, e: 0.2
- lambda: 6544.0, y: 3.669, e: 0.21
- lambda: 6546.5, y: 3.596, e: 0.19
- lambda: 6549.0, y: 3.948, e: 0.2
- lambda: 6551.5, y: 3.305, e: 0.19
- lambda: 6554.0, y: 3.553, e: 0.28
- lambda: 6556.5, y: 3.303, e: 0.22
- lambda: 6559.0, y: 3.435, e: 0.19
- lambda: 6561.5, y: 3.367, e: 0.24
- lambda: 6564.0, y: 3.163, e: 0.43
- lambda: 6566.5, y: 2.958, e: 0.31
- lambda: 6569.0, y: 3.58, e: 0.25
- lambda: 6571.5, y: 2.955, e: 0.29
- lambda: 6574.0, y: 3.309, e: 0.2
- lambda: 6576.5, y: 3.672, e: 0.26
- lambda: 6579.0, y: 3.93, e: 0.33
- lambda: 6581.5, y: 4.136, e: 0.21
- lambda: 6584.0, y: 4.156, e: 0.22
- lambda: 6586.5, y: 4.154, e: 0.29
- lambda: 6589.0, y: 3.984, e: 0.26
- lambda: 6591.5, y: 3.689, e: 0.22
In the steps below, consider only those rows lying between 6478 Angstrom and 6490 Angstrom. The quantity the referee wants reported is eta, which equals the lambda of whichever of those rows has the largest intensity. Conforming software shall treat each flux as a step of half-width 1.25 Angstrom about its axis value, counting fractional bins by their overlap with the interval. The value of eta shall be 6481.5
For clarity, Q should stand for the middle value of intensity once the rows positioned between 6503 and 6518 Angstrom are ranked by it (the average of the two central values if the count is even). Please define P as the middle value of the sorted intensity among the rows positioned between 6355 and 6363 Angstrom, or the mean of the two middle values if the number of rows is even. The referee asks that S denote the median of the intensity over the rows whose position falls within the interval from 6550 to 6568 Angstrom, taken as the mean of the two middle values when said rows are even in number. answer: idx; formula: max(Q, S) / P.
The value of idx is 1.086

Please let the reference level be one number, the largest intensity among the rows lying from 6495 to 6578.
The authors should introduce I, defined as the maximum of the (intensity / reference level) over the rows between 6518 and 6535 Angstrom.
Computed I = 1.00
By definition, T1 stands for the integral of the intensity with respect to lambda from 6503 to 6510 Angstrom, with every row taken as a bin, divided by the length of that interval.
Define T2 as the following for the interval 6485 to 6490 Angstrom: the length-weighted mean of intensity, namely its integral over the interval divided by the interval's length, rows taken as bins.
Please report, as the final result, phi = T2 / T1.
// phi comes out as 0.96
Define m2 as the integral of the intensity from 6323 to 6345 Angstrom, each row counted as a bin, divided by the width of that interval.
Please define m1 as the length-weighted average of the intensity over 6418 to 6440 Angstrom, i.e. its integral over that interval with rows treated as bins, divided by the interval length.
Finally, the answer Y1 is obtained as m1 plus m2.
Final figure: 7.12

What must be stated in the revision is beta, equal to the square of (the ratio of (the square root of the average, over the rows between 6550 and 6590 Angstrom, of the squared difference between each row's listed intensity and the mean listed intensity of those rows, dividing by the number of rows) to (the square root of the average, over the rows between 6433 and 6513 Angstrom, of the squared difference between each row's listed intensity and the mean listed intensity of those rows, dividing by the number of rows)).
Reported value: 2.3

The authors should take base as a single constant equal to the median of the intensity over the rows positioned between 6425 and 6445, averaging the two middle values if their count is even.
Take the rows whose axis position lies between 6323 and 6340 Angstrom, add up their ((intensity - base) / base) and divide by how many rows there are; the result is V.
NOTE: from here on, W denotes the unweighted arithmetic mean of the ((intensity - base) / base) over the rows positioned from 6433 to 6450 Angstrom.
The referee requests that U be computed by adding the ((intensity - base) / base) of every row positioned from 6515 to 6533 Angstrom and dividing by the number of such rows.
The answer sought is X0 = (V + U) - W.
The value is -0.01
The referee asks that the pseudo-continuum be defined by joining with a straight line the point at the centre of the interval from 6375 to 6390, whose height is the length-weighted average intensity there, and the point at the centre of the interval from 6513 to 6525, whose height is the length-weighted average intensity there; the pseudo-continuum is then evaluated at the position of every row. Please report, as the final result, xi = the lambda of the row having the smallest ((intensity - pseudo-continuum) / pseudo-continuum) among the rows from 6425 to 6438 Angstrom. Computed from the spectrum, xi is 6426.5 Angstrom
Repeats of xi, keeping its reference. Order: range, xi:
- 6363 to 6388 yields 6374.0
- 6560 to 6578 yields 6566.5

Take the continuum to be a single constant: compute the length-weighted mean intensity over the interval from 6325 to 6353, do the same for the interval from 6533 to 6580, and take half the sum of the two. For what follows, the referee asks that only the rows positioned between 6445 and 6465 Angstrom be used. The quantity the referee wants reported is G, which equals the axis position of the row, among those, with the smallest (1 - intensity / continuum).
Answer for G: 6459.0 Angstrom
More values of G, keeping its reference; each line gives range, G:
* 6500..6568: 6534.0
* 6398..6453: 6414.0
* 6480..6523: 6481.5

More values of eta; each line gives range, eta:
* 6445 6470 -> 6459.0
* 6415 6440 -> 6439.0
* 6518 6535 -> 6534.0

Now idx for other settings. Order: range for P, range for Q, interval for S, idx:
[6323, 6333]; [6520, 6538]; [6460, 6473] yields 1.098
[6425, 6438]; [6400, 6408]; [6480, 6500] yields 1.002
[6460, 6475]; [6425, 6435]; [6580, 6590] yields 1.093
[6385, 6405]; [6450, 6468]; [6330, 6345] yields 1.035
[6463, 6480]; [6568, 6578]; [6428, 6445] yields 0.945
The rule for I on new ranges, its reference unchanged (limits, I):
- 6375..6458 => 1.00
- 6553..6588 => 1.04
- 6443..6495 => 1.02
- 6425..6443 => 0.95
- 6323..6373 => 1.04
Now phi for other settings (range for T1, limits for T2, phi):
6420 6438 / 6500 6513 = 1.04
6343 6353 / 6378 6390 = 0.95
